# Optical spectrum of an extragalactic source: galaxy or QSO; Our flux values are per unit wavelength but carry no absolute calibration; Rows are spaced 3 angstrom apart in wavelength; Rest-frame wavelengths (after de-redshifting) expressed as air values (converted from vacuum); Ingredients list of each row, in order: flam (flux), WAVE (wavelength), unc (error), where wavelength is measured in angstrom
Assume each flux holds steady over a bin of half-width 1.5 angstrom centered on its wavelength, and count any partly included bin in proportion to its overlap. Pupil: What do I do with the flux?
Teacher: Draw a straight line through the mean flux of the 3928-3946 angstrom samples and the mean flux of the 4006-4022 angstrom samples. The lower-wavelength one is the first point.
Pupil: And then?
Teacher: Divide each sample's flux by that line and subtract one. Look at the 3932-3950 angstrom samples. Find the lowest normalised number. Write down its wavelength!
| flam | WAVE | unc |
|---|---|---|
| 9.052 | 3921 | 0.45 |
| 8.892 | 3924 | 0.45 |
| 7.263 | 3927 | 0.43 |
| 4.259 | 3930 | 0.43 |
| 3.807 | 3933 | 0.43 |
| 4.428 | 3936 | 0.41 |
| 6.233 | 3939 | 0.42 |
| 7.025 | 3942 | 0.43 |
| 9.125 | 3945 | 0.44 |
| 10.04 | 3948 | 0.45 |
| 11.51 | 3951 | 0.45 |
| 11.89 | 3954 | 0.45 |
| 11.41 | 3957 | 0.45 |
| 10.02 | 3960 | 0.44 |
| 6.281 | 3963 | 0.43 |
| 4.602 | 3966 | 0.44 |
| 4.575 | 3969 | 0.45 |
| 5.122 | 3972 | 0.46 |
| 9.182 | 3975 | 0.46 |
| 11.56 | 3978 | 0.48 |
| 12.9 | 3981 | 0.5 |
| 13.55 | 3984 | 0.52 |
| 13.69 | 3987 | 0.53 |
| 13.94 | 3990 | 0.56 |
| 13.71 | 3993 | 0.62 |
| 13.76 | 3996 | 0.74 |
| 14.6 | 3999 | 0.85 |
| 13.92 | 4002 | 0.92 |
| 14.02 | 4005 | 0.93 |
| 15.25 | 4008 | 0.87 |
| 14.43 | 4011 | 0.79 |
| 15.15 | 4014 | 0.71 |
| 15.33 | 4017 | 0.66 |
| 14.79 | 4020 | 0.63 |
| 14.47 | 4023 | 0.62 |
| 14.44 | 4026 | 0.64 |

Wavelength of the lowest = 3933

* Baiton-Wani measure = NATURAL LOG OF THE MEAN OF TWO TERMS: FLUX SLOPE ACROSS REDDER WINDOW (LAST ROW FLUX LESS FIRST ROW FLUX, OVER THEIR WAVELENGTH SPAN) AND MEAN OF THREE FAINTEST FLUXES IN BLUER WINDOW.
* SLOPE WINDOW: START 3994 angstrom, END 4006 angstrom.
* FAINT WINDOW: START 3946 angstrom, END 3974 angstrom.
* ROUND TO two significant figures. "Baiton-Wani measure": 0.87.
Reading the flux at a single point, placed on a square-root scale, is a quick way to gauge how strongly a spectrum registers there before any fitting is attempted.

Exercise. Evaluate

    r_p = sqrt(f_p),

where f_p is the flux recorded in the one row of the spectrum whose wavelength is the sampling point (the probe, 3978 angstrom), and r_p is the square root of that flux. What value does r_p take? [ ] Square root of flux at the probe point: 3.40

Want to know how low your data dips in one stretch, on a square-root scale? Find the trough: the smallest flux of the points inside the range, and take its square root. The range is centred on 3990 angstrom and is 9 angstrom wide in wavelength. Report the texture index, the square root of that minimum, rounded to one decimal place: 3.7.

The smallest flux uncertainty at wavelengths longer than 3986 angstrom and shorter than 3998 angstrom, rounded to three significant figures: 0.530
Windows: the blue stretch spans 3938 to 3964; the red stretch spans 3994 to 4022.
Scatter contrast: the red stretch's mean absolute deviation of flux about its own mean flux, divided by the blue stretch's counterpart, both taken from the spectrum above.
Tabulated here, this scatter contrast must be 0.3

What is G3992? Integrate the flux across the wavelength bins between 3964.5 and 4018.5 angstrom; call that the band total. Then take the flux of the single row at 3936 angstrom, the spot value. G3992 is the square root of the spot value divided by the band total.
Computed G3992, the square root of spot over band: 0.082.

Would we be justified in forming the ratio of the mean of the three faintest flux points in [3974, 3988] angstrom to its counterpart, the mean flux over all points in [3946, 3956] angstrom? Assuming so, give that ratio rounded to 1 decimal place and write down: 1.0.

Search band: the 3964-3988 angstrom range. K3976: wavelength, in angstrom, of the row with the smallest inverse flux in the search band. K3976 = 3987 angstrom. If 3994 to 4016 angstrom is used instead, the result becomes 4008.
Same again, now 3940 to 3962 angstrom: 3954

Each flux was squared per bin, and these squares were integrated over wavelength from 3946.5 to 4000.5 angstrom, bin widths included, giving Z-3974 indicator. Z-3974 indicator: 6760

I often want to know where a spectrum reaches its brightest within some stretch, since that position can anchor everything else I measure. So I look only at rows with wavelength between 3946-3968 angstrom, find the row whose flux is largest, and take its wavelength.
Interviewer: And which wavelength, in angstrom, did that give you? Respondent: 3954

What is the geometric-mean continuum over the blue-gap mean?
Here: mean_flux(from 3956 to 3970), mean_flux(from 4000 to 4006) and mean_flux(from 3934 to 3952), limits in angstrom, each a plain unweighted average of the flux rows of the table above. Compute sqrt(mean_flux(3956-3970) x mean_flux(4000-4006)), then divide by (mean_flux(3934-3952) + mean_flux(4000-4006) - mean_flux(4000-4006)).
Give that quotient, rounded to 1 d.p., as 1.3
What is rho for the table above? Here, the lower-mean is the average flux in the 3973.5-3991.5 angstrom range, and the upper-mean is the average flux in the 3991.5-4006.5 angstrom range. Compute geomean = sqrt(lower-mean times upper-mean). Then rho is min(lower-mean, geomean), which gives 12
